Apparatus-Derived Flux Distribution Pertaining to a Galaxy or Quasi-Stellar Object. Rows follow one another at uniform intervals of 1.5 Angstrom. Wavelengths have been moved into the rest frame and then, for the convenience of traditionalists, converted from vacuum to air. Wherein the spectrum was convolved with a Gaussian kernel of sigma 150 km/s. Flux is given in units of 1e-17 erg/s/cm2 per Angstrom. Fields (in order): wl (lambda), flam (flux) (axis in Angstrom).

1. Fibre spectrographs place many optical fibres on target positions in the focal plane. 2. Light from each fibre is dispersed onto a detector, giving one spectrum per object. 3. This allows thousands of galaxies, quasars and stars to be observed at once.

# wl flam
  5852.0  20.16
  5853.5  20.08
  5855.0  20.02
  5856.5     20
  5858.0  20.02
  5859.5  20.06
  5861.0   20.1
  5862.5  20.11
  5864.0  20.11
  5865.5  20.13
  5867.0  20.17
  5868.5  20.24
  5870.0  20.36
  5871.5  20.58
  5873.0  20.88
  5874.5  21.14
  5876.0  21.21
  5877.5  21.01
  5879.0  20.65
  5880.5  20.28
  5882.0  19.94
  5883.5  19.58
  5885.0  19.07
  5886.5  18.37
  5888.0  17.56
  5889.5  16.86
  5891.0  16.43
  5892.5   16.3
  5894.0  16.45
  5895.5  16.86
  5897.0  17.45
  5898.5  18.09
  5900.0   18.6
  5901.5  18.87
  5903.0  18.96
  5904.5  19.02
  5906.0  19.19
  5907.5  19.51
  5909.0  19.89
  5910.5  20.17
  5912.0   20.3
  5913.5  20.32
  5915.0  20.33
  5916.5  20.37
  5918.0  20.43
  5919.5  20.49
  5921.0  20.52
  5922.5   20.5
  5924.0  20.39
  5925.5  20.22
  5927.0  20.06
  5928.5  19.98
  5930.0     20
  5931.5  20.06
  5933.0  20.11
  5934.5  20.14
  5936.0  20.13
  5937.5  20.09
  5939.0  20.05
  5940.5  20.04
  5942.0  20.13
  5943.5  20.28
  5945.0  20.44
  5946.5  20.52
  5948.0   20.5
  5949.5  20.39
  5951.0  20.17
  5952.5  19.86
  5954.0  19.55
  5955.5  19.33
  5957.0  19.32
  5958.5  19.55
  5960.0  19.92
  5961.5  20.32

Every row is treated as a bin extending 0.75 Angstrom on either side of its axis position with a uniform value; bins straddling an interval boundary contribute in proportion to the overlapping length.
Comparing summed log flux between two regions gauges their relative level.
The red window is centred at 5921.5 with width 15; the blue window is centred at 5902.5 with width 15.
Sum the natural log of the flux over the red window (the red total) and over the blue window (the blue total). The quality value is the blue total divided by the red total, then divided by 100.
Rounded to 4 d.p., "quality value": 0.0097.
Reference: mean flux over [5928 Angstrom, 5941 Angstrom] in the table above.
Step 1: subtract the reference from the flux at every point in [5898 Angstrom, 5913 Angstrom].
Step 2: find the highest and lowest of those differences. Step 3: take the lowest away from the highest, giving 2.2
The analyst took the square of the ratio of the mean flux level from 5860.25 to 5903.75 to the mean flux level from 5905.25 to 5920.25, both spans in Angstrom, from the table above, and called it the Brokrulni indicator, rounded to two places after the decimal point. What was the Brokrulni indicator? 0.91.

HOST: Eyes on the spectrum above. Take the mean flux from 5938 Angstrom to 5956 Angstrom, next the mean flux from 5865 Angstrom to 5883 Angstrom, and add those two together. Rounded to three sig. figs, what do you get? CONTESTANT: 40.7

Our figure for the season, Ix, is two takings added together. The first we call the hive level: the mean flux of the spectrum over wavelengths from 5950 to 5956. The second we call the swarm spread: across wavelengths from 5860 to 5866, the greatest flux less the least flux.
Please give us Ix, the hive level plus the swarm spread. 19.8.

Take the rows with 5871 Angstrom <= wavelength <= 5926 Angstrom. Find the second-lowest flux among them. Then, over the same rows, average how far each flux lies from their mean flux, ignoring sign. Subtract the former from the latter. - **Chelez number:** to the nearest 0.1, -15.2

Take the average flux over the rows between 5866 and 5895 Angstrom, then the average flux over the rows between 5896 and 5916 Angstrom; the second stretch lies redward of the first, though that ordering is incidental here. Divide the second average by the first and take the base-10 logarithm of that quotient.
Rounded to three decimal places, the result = -0.001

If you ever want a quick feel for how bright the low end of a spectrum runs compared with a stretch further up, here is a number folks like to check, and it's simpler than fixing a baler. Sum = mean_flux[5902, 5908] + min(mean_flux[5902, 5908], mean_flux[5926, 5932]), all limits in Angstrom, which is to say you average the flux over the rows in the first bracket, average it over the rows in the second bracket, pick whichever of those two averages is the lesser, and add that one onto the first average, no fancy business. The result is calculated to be 38.3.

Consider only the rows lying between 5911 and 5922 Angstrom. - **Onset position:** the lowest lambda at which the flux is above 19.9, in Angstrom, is 5912.0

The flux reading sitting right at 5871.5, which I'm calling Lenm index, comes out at 20.58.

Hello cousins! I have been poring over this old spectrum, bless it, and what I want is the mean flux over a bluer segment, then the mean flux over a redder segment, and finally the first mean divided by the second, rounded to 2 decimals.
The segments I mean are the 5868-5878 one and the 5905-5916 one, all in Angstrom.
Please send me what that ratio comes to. 1.04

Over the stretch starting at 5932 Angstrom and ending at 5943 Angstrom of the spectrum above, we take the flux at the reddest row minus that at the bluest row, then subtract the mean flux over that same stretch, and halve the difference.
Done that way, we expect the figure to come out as -10.04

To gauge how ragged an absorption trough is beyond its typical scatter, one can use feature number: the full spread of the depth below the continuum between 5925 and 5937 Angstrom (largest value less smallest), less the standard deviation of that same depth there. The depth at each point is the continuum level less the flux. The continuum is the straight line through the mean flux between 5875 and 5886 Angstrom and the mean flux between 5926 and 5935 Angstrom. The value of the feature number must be 0.15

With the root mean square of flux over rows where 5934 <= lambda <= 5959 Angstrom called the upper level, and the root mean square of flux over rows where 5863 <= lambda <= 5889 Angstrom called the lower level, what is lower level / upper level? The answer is 1.00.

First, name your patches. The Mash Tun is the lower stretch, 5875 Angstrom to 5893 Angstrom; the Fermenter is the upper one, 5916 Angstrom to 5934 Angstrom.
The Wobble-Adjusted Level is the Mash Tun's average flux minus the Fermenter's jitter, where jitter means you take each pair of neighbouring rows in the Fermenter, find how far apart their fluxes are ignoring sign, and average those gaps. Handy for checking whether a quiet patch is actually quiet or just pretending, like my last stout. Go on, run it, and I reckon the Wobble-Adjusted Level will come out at 18.9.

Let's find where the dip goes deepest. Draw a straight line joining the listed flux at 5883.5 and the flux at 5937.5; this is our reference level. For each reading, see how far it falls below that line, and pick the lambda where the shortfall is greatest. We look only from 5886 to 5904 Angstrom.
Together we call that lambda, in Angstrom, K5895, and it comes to 5892.5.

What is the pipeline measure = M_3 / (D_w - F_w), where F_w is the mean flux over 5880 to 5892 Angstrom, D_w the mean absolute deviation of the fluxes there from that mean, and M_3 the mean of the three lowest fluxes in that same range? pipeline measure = -0.98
